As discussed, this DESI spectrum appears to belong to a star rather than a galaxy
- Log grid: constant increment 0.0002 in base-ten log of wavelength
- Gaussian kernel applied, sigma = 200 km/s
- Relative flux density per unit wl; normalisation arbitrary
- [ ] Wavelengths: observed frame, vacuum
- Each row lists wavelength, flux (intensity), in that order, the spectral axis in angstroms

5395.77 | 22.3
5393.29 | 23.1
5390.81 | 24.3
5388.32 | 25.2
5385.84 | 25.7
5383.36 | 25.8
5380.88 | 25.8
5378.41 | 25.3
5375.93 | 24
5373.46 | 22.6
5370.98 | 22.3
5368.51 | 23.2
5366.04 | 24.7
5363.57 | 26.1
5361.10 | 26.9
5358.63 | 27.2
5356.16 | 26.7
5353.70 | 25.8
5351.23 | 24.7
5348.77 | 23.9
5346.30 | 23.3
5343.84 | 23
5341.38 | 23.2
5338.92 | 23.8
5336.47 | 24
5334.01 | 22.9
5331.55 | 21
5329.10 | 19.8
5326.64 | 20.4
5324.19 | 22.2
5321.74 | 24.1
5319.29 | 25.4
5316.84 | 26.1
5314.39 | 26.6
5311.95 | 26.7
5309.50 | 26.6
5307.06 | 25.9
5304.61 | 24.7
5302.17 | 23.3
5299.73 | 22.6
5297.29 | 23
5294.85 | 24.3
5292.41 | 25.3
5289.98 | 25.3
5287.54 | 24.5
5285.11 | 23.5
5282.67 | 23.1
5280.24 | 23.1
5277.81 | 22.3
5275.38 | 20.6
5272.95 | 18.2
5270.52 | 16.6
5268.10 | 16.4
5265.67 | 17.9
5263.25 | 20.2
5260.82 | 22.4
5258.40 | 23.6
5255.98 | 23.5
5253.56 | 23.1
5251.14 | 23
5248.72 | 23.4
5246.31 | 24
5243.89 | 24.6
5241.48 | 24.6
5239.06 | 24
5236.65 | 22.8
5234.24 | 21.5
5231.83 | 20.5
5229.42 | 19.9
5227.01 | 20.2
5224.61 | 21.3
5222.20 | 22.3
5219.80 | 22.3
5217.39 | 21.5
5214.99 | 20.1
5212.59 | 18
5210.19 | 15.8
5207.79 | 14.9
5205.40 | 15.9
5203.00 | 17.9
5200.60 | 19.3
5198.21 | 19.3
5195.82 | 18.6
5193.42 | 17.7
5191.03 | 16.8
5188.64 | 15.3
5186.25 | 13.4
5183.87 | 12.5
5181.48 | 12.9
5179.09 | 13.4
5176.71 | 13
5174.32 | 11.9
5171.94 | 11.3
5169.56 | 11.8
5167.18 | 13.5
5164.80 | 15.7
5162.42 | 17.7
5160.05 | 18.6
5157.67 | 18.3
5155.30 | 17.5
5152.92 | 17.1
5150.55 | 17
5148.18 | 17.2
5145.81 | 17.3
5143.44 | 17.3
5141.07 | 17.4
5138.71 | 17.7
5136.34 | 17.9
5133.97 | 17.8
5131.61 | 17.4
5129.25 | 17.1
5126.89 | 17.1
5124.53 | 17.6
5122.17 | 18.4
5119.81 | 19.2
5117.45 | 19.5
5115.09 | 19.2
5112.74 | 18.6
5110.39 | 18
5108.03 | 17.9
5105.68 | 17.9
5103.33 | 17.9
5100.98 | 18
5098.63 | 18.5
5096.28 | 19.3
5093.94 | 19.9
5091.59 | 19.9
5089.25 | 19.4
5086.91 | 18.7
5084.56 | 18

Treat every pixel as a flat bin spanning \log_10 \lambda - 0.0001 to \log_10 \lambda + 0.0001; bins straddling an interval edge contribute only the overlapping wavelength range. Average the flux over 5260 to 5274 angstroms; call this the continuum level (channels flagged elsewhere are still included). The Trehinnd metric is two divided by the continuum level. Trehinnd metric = 0.11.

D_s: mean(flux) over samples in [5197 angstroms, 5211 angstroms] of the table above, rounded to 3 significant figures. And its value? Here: 17.2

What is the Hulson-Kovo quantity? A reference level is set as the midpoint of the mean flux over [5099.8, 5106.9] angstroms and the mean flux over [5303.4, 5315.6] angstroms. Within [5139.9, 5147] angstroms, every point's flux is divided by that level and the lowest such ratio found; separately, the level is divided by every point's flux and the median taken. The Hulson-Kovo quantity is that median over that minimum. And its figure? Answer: 1.6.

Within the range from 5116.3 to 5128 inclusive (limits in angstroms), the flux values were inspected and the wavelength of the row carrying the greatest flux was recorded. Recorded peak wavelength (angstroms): 5117.45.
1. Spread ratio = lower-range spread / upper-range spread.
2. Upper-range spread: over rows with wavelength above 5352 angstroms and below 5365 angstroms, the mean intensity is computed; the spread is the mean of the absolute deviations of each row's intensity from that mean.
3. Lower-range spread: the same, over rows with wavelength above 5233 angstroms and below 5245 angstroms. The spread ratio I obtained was 2.3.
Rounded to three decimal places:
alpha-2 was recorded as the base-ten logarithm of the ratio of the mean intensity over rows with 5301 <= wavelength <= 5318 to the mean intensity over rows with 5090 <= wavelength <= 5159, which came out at 0.153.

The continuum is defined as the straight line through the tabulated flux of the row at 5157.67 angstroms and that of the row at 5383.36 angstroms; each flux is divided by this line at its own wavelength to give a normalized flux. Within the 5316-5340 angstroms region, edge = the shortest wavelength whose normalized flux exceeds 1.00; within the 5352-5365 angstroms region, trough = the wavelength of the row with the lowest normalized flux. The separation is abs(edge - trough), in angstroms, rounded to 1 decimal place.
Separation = 46.7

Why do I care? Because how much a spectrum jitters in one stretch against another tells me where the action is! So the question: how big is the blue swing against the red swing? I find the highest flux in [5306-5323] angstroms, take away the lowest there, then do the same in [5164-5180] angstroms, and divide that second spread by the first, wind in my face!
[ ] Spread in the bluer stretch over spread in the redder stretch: 1.7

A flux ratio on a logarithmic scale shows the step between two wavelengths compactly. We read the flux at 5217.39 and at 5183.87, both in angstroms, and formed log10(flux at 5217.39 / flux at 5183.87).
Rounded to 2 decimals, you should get 0.24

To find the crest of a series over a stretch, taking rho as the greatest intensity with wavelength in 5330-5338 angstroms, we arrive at 24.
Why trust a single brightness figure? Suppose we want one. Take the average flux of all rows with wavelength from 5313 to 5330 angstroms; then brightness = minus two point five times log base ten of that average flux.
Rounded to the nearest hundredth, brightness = -3.43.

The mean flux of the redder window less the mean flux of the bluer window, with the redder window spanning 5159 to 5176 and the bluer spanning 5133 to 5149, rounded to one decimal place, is -3.2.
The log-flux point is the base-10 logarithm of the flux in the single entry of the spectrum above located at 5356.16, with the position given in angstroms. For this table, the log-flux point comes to 1.43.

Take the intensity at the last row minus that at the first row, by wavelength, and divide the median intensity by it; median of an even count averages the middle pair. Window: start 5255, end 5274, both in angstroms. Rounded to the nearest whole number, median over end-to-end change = -4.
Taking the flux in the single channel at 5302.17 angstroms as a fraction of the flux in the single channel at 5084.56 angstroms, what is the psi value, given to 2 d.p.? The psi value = 1.29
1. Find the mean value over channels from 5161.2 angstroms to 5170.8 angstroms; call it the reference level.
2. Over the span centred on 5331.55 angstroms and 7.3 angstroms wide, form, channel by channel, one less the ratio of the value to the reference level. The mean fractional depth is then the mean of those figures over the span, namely -0.45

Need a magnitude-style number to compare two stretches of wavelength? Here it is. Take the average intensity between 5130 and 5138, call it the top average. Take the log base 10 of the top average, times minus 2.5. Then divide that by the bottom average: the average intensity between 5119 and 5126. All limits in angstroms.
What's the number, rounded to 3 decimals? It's -0.170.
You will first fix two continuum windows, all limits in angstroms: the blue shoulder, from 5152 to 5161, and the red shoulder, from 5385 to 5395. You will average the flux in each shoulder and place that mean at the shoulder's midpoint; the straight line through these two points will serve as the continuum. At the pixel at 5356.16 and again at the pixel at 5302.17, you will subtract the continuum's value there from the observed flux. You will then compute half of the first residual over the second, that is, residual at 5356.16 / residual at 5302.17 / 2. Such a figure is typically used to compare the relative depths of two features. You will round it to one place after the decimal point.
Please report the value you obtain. 1.2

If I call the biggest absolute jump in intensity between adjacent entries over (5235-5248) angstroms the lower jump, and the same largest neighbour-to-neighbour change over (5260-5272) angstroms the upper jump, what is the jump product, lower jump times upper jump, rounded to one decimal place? 2.8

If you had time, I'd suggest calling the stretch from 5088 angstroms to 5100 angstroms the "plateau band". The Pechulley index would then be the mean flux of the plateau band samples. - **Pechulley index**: 19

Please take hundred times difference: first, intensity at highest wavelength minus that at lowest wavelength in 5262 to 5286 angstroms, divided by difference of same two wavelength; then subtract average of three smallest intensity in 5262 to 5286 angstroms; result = -1682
